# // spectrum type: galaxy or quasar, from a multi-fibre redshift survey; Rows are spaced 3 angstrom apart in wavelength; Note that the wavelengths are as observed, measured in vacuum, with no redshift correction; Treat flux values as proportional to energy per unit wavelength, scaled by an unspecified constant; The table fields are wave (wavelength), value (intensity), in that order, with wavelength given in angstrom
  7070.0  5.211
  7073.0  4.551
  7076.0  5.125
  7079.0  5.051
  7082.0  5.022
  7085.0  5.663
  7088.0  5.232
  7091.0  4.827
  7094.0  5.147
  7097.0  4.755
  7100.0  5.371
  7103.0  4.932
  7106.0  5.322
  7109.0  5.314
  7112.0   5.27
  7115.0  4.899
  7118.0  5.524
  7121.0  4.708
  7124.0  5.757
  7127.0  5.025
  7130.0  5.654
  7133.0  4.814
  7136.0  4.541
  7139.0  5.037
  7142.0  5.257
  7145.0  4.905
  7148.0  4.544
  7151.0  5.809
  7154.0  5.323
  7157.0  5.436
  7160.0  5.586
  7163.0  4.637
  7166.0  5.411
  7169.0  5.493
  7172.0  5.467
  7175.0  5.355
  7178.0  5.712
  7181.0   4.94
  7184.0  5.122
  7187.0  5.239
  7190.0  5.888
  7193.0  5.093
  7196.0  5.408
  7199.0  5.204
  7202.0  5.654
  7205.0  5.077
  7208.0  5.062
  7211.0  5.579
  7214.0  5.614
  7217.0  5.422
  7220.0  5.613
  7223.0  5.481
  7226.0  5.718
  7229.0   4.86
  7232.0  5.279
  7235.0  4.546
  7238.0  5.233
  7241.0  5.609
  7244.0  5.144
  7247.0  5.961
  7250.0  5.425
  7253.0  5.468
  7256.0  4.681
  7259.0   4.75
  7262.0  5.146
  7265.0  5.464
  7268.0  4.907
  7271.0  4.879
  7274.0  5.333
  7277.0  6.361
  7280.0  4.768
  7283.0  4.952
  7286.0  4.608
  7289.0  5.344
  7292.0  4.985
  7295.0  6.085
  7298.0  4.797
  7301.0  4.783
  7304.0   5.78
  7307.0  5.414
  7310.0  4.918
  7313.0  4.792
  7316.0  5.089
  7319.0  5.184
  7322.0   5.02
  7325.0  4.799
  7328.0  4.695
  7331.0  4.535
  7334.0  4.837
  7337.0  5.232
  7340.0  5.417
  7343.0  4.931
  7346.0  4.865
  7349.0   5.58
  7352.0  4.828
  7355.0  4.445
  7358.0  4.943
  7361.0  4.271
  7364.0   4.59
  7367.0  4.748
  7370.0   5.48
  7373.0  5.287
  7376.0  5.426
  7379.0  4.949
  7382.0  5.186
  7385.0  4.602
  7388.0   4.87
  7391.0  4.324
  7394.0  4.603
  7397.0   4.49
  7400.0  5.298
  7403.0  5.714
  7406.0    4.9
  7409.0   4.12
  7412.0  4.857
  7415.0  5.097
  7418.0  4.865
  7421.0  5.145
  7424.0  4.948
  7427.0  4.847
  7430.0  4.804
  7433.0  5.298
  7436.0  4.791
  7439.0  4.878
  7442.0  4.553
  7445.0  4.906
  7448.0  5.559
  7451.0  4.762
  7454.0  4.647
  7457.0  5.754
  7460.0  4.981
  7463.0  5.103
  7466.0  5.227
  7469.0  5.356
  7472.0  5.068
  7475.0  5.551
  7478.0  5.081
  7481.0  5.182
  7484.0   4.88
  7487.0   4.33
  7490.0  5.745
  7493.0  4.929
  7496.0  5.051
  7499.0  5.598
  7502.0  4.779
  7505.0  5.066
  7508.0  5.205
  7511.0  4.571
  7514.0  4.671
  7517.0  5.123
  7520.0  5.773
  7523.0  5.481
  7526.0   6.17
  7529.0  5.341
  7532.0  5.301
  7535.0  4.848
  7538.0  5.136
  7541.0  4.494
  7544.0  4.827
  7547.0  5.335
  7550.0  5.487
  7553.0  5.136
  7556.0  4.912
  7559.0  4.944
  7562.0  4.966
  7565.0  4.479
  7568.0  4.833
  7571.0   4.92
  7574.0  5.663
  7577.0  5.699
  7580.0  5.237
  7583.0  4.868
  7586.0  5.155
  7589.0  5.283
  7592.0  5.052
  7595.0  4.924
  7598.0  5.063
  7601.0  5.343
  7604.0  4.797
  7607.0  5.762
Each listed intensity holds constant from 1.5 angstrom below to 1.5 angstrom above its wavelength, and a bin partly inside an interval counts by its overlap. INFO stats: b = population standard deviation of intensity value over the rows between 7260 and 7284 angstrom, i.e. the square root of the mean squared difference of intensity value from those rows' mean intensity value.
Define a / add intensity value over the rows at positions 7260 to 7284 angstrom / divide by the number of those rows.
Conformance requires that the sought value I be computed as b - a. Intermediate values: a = 5.23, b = 0.48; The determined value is -4.74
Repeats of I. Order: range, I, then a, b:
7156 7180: -5.09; 5.39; 0.30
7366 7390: -4.77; 5.07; 0.30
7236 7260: -4.88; 5.28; 0.40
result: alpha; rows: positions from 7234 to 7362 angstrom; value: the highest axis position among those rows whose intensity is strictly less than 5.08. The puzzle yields 7361.0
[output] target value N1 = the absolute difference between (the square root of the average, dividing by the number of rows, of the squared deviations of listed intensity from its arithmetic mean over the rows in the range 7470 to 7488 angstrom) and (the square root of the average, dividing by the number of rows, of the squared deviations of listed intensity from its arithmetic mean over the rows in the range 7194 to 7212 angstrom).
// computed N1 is 0.135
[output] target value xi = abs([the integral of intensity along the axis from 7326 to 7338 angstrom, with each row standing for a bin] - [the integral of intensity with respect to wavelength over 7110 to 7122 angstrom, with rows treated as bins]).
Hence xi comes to 3.8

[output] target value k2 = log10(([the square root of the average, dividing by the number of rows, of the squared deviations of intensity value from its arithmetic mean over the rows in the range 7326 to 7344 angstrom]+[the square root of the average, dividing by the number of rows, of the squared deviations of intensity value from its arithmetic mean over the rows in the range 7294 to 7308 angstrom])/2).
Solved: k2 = -0.39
